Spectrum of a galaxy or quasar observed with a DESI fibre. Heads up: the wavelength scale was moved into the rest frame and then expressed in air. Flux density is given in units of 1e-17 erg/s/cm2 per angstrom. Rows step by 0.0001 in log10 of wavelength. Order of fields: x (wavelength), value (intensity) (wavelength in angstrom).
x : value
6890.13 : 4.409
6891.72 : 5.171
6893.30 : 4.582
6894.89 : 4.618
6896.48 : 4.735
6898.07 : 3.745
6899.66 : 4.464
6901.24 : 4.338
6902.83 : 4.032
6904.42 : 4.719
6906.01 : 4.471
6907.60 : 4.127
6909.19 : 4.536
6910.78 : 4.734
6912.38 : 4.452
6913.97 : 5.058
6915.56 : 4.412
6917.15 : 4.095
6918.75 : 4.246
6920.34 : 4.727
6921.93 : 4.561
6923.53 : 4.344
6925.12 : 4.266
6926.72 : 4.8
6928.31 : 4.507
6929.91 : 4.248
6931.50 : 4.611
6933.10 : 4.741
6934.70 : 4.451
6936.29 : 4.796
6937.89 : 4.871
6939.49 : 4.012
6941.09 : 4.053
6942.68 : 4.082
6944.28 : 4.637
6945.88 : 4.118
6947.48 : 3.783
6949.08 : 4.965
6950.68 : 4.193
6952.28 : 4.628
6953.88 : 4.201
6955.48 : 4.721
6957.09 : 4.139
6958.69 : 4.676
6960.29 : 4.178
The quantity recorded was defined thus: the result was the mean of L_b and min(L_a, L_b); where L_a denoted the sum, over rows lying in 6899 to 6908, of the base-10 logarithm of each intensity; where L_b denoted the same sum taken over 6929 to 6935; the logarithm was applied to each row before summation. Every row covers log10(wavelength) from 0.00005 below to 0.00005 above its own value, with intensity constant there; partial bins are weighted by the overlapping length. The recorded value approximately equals 2.6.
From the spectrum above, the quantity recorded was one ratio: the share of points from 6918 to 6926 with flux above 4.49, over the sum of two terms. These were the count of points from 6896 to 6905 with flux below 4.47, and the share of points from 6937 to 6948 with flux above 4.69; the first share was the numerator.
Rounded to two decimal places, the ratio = 0.10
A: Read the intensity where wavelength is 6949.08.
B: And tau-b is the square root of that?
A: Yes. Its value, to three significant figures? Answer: 2.23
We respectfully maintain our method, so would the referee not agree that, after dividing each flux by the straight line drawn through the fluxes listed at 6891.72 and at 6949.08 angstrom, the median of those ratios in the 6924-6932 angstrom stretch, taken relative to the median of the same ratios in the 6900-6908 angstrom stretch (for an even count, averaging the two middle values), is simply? 1.06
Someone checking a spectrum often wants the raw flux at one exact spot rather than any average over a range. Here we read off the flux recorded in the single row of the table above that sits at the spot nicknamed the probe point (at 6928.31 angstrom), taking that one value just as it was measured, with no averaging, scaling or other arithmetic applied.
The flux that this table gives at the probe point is 4.507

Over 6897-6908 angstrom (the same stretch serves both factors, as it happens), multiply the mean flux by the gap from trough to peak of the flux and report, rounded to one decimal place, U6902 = 4.2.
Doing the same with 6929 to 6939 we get 2.9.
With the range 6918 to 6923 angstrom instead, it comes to 2.2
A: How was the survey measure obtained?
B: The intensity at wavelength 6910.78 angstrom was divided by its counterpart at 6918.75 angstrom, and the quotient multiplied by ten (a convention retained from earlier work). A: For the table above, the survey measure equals 11.1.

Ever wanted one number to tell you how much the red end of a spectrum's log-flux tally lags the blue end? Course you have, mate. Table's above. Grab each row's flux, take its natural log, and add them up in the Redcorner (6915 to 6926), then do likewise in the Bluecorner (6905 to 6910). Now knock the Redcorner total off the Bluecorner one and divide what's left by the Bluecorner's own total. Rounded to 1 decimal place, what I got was -1.3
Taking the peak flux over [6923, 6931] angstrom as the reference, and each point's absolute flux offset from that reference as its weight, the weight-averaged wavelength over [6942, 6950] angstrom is 6945.7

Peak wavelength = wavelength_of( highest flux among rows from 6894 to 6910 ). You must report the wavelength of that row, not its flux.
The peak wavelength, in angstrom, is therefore 6896.48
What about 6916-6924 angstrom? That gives 6920.34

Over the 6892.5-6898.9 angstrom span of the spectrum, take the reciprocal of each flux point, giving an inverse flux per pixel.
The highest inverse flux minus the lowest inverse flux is 0.056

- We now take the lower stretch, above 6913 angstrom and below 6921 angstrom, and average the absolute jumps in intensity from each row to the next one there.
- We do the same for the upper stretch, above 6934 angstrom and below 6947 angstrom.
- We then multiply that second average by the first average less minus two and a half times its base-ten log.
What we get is -0.21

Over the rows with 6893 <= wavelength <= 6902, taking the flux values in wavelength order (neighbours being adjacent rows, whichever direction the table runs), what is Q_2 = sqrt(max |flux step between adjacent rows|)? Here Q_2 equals 0.99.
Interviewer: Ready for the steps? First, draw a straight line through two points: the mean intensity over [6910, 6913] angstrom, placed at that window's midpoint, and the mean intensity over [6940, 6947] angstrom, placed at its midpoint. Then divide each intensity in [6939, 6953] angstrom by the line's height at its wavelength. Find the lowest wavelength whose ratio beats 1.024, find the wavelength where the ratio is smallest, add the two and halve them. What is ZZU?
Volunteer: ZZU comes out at 6945.9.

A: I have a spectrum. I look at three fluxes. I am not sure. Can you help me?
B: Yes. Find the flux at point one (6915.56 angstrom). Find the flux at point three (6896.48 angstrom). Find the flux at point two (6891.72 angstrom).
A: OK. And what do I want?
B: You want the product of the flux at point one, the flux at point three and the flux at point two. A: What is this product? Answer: 108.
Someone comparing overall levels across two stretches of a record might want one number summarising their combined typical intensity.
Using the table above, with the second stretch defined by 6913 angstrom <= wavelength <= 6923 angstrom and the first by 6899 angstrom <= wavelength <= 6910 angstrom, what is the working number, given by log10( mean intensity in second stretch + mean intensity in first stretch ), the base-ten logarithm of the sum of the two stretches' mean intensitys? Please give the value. 0.949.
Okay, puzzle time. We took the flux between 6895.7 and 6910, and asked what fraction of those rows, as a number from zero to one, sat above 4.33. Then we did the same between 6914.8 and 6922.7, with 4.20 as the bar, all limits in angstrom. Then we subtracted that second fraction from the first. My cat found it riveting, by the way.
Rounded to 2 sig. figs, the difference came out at -0.13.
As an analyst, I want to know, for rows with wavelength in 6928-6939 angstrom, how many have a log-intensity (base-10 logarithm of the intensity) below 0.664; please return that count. 4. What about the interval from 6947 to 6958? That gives 4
